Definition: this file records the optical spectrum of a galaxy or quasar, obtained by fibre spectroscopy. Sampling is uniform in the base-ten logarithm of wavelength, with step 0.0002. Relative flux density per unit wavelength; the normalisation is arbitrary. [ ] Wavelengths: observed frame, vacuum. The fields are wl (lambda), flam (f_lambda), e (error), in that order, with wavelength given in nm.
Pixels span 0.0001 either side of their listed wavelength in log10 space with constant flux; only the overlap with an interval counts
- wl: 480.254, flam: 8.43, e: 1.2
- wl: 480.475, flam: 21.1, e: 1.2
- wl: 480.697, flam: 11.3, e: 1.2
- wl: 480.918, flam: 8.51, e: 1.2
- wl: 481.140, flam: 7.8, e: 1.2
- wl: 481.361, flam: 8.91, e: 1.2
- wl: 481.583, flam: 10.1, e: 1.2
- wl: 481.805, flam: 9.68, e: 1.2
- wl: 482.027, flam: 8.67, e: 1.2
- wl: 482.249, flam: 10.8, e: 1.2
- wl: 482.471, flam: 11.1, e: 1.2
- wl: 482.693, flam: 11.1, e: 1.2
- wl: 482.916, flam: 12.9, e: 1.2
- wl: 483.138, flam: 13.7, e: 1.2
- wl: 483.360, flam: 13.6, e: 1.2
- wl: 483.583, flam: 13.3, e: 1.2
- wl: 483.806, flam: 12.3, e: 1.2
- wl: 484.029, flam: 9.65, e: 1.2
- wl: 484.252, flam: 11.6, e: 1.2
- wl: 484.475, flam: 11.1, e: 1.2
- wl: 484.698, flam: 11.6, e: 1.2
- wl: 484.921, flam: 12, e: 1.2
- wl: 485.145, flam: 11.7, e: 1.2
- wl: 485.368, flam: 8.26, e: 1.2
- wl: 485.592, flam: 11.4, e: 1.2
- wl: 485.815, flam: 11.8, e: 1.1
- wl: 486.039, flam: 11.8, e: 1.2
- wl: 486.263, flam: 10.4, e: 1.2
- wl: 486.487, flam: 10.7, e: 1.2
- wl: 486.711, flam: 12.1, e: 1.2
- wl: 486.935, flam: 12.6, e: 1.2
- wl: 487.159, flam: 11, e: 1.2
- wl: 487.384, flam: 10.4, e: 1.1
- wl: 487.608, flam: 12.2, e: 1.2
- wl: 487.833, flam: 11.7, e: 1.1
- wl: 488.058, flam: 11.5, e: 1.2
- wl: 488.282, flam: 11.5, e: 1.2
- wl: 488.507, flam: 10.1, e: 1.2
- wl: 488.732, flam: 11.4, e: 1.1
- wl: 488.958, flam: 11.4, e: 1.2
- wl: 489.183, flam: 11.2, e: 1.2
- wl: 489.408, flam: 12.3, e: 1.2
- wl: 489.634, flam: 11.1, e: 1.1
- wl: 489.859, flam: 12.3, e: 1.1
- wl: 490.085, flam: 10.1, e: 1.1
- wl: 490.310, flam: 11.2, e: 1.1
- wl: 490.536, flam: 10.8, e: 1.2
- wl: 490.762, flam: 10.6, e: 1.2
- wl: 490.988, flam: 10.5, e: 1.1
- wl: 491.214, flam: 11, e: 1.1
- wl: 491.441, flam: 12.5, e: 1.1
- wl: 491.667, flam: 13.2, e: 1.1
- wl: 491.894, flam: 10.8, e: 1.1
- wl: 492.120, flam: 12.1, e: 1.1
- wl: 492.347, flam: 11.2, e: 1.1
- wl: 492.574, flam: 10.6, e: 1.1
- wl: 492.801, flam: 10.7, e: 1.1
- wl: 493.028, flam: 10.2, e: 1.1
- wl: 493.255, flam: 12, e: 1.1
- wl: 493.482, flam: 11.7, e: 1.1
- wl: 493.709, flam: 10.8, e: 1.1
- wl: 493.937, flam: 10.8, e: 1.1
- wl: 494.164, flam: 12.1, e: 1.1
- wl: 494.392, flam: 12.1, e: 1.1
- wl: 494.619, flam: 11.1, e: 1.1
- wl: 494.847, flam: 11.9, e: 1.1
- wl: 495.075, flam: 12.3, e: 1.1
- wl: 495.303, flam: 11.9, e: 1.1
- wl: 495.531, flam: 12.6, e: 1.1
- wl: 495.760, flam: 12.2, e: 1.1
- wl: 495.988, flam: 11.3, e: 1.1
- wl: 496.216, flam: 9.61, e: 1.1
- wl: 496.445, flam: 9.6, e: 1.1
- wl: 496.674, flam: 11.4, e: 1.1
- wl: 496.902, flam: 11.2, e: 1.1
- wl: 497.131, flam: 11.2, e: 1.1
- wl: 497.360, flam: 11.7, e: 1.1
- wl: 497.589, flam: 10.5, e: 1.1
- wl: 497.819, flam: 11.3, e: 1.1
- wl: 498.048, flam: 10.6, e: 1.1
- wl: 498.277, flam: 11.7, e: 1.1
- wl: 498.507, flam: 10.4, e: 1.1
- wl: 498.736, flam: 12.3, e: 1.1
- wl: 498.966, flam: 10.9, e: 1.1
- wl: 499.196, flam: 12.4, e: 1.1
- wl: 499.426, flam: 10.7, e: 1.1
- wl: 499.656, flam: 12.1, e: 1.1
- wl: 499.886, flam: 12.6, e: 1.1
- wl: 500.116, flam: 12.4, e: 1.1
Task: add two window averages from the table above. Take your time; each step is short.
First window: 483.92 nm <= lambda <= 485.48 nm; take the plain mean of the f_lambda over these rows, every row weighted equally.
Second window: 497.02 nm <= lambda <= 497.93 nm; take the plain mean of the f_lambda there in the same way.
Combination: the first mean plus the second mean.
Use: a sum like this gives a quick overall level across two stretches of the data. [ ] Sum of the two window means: 22.0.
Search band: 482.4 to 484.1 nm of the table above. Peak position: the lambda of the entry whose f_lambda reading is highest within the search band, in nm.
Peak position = 483.138 nm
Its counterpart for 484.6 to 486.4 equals 484.921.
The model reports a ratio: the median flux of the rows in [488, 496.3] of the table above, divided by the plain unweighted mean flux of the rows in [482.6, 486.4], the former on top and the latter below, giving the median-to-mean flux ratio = 0.97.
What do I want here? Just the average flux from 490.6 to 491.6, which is 11.2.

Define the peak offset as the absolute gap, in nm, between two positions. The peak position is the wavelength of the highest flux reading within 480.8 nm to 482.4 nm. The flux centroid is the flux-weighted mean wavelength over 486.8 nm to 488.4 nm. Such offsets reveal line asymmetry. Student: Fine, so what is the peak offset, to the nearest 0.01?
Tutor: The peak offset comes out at 5.36 nm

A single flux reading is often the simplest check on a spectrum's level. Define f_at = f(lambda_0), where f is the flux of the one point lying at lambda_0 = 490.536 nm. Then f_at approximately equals 10.8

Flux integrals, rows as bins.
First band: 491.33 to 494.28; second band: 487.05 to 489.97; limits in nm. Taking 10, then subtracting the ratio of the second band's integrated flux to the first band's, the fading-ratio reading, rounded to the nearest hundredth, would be 9.01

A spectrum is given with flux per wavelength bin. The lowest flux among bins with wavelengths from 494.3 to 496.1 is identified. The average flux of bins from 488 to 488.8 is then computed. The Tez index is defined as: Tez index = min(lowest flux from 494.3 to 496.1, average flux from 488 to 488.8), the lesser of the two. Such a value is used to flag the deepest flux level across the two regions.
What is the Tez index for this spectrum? 11.1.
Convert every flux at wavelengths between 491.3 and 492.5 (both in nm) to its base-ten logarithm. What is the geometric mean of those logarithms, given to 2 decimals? 1.08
